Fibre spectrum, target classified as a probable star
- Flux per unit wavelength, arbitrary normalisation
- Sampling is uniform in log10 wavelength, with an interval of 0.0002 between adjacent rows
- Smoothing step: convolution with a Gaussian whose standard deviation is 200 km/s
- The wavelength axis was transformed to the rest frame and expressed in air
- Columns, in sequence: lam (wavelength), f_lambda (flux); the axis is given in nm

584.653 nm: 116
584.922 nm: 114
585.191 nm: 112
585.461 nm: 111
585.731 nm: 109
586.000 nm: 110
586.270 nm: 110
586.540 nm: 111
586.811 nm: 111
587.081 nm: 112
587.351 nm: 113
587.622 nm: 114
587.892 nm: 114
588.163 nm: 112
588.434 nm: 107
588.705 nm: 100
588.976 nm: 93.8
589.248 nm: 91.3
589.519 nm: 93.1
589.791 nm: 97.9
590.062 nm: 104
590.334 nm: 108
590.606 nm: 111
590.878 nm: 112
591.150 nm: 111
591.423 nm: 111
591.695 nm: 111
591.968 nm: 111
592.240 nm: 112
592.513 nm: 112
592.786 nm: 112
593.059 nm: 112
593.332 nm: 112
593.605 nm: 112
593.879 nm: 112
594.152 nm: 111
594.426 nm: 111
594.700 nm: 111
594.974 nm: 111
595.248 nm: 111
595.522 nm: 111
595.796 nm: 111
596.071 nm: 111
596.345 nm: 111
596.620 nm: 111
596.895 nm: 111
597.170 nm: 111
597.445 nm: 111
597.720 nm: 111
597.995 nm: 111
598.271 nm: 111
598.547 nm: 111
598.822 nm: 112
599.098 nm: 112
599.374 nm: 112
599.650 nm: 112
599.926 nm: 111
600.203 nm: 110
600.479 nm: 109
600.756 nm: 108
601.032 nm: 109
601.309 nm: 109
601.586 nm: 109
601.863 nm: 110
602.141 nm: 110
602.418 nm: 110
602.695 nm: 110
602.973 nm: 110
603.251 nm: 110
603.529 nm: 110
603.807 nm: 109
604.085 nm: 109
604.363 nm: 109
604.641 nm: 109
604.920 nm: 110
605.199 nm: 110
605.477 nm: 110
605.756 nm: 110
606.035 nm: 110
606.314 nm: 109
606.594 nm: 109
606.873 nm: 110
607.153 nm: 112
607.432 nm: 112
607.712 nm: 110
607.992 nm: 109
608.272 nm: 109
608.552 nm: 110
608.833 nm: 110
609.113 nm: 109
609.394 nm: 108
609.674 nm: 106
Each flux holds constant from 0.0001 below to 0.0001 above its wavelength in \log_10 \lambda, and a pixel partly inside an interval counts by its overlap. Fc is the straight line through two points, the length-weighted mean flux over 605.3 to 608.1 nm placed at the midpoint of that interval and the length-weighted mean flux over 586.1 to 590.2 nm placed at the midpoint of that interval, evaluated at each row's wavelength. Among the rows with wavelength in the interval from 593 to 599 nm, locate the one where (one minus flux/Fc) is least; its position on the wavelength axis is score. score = 593.059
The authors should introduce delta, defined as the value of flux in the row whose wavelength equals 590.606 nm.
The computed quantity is 111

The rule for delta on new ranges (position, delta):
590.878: 112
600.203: 110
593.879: 112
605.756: 110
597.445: 111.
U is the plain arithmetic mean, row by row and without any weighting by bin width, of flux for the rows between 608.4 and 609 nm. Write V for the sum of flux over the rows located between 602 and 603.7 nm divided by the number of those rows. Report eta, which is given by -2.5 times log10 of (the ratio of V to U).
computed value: 0.000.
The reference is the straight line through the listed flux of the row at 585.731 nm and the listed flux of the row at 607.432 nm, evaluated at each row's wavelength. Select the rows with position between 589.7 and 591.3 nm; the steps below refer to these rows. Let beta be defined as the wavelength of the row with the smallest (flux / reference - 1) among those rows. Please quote 589.791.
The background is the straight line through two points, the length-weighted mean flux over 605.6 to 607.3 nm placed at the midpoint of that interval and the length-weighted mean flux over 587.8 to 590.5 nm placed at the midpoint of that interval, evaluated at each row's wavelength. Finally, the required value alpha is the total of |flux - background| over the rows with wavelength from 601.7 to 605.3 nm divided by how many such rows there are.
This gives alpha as 1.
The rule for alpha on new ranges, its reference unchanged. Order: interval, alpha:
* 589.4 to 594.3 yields 7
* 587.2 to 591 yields 8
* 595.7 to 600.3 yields 5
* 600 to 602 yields 2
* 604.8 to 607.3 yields 1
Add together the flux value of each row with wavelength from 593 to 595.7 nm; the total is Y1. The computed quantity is 1114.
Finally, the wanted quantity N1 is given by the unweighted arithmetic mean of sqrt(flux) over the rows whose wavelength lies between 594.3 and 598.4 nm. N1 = 10.5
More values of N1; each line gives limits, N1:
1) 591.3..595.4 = 10.6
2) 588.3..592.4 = 10.2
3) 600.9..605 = 10.5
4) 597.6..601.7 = 10.5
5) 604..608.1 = 10.5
